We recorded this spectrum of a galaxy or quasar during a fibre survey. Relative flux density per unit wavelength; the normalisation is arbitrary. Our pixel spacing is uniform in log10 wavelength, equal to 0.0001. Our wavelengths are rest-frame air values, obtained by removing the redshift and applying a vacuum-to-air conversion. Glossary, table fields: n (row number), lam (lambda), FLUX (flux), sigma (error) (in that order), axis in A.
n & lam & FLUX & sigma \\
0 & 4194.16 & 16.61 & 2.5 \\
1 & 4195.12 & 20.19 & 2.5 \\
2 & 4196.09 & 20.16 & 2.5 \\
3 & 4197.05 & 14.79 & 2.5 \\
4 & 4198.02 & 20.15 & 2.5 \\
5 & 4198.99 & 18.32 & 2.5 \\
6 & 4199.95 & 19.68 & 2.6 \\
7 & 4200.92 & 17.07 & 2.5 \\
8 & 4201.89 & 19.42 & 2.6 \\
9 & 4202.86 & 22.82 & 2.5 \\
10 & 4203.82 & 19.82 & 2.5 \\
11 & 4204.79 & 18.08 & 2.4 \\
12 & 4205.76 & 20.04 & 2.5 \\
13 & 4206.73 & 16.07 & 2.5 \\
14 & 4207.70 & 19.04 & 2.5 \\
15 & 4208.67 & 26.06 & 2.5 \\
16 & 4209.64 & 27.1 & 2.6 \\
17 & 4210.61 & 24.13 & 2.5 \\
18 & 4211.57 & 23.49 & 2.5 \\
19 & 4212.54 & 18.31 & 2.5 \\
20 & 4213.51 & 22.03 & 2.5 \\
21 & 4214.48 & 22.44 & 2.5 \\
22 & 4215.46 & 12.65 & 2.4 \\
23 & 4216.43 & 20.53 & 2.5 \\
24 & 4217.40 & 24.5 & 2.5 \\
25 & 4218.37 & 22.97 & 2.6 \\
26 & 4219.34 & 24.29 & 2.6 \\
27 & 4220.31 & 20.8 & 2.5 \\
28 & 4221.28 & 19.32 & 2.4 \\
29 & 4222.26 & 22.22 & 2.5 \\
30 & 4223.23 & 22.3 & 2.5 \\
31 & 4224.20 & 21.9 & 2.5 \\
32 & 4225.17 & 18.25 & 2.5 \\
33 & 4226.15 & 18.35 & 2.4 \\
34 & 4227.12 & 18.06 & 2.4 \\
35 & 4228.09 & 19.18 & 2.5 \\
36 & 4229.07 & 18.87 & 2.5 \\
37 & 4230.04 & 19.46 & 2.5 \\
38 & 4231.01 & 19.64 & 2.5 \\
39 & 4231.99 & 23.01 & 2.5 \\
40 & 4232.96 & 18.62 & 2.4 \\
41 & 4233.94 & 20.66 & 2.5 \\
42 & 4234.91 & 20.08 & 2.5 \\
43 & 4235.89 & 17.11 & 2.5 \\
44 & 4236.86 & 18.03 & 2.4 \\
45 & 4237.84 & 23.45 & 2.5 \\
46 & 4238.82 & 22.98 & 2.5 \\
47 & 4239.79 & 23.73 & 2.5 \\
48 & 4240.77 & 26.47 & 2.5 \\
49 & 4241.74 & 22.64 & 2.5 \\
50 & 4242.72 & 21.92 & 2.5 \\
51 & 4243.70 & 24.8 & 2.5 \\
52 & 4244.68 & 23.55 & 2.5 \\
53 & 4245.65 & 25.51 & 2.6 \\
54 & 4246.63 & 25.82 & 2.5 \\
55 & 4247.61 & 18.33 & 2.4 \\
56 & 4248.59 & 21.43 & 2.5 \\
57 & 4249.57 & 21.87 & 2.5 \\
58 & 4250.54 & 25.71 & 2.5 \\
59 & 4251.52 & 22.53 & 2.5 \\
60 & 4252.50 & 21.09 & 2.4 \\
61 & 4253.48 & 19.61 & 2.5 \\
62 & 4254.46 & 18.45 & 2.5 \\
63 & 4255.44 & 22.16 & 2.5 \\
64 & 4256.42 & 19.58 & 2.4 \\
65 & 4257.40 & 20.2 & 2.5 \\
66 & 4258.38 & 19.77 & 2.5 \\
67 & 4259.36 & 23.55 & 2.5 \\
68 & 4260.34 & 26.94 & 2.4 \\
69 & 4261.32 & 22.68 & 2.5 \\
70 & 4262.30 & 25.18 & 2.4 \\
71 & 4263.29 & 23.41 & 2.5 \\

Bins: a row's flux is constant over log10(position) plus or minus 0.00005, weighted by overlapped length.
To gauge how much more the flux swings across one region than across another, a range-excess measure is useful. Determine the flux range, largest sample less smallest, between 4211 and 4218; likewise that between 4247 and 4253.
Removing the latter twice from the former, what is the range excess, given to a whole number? -3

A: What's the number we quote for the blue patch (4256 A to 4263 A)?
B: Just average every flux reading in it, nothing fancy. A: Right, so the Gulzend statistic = 22.6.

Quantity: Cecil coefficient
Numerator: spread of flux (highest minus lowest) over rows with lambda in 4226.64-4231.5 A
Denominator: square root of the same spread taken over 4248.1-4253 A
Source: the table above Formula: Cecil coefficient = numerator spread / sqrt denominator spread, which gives 0.7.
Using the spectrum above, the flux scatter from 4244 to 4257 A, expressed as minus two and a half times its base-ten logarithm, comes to -1.0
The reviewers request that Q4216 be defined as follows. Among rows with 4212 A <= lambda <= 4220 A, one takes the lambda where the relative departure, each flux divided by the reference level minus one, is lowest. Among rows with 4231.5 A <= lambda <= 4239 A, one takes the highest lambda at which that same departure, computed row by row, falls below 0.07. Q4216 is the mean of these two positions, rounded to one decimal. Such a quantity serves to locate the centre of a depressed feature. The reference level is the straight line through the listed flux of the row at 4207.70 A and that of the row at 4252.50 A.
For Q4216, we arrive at 4226.2 A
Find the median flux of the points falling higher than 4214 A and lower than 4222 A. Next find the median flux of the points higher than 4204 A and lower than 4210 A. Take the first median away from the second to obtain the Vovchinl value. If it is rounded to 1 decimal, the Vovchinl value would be -2.1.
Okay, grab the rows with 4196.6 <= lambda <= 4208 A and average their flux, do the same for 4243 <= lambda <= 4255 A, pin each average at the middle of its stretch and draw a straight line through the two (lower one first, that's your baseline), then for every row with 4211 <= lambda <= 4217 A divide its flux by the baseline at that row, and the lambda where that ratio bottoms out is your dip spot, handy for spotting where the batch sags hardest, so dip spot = 4215.46 A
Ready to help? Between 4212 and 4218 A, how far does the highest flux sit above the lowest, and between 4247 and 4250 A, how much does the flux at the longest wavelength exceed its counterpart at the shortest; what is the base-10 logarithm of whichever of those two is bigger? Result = 1.07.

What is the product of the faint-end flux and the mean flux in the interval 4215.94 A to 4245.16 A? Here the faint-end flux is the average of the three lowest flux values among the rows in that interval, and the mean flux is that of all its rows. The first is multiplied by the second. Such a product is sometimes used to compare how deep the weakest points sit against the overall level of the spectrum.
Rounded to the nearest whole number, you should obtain 377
